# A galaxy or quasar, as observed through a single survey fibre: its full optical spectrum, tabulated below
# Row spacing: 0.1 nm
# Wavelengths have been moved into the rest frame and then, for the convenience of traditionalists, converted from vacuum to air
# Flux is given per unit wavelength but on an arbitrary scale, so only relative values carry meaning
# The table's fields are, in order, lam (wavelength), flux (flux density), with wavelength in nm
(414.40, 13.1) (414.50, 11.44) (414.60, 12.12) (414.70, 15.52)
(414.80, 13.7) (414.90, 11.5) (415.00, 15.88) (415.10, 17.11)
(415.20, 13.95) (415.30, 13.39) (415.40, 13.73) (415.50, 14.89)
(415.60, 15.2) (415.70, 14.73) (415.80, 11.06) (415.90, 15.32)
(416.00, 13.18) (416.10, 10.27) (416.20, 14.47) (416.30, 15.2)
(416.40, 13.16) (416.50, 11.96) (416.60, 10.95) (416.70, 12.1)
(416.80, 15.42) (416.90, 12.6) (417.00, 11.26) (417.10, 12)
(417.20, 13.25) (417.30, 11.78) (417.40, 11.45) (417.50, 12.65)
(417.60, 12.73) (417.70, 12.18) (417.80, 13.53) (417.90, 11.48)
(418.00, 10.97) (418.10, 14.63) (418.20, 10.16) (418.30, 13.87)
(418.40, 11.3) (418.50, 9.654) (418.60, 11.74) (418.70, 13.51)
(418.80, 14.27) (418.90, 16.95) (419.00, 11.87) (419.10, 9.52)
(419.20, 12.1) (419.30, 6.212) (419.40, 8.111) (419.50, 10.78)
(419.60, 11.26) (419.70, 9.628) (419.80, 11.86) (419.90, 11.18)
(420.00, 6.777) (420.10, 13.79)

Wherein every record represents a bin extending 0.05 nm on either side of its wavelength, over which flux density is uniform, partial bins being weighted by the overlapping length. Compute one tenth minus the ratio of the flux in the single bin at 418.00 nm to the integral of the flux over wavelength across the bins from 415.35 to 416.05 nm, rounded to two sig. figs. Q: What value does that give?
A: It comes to -1.0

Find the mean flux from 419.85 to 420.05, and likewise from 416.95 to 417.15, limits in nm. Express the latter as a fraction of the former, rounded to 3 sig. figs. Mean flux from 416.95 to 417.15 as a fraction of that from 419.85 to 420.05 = 1.30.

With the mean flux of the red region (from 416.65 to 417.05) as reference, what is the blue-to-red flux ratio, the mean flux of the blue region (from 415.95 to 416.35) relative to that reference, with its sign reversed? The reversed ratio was -1.03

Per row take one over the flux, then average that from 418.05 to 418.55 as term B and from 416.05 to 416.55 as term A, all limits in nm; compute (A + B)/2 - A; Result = 0.0039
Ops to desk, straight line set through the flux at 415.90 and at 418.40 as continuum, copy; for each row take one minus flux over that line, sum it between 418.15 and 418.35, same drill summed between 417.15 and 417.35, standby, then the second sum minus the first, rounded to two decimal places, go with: 0.18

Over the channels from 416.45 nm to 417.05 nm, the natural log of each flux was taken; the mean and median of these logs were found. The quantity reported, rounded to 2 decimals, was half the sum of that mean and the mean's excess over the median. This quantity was 1.27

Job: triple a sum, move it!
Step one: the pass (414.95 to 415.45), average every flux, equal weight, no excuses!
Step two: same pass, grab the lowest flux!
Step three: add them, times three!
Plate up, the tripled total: 85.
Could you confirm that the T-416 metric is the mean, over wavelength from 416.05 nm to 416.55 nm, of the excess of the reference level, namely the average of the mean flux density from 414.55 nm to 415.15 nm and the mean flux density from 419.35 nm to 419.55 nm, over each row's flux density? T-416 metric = -1.1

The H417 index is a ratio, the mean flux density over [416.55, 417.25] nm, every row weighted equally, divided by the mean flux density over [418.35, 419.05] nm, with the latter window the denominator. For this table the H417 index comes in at 0.98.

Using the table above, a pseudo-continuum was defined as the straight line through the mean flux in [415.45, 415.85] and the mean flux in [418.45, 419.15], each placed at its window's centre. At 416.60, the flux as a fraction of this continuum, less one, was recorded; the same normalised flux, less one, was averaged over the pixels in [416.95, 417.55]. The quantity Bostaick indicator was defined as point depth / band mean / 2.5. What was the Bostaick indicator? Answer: 0.9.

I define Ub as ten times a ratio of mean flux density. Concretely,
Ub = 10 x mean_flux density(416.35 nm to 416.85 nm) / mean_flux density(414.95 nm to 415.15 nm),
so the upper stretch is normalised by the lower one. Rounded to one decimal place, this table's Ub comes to 7.7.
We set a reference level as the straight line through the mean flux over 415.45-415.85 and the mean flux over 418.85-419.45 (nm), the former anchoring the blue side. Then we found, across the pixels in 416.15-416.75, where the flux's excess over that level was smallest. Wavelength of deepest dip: 416.60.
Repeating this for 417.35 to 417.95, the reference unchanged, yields 417.40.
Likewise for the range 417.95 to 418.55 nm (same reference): 418.50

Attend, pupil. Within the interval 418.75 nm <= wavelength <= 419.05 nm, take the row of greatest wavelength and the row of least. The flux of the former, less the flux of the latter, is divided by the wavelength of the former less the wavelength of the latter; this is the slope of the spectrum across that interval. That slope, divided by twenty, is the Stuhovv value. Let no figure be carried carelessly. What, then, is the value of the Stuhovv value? -0.60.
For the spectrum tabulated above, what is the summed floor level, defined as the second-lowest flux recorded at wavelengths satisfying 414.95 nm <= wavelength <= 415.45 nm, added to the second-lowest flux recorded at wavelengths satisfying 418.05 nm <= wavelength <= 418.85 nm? 23.9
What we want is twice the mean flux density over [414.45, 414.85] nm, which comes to 26.4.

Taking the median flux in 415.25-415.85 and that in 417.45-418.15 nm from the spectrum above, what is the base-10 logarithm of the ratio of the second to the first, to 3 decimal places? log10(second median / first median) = -0.051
